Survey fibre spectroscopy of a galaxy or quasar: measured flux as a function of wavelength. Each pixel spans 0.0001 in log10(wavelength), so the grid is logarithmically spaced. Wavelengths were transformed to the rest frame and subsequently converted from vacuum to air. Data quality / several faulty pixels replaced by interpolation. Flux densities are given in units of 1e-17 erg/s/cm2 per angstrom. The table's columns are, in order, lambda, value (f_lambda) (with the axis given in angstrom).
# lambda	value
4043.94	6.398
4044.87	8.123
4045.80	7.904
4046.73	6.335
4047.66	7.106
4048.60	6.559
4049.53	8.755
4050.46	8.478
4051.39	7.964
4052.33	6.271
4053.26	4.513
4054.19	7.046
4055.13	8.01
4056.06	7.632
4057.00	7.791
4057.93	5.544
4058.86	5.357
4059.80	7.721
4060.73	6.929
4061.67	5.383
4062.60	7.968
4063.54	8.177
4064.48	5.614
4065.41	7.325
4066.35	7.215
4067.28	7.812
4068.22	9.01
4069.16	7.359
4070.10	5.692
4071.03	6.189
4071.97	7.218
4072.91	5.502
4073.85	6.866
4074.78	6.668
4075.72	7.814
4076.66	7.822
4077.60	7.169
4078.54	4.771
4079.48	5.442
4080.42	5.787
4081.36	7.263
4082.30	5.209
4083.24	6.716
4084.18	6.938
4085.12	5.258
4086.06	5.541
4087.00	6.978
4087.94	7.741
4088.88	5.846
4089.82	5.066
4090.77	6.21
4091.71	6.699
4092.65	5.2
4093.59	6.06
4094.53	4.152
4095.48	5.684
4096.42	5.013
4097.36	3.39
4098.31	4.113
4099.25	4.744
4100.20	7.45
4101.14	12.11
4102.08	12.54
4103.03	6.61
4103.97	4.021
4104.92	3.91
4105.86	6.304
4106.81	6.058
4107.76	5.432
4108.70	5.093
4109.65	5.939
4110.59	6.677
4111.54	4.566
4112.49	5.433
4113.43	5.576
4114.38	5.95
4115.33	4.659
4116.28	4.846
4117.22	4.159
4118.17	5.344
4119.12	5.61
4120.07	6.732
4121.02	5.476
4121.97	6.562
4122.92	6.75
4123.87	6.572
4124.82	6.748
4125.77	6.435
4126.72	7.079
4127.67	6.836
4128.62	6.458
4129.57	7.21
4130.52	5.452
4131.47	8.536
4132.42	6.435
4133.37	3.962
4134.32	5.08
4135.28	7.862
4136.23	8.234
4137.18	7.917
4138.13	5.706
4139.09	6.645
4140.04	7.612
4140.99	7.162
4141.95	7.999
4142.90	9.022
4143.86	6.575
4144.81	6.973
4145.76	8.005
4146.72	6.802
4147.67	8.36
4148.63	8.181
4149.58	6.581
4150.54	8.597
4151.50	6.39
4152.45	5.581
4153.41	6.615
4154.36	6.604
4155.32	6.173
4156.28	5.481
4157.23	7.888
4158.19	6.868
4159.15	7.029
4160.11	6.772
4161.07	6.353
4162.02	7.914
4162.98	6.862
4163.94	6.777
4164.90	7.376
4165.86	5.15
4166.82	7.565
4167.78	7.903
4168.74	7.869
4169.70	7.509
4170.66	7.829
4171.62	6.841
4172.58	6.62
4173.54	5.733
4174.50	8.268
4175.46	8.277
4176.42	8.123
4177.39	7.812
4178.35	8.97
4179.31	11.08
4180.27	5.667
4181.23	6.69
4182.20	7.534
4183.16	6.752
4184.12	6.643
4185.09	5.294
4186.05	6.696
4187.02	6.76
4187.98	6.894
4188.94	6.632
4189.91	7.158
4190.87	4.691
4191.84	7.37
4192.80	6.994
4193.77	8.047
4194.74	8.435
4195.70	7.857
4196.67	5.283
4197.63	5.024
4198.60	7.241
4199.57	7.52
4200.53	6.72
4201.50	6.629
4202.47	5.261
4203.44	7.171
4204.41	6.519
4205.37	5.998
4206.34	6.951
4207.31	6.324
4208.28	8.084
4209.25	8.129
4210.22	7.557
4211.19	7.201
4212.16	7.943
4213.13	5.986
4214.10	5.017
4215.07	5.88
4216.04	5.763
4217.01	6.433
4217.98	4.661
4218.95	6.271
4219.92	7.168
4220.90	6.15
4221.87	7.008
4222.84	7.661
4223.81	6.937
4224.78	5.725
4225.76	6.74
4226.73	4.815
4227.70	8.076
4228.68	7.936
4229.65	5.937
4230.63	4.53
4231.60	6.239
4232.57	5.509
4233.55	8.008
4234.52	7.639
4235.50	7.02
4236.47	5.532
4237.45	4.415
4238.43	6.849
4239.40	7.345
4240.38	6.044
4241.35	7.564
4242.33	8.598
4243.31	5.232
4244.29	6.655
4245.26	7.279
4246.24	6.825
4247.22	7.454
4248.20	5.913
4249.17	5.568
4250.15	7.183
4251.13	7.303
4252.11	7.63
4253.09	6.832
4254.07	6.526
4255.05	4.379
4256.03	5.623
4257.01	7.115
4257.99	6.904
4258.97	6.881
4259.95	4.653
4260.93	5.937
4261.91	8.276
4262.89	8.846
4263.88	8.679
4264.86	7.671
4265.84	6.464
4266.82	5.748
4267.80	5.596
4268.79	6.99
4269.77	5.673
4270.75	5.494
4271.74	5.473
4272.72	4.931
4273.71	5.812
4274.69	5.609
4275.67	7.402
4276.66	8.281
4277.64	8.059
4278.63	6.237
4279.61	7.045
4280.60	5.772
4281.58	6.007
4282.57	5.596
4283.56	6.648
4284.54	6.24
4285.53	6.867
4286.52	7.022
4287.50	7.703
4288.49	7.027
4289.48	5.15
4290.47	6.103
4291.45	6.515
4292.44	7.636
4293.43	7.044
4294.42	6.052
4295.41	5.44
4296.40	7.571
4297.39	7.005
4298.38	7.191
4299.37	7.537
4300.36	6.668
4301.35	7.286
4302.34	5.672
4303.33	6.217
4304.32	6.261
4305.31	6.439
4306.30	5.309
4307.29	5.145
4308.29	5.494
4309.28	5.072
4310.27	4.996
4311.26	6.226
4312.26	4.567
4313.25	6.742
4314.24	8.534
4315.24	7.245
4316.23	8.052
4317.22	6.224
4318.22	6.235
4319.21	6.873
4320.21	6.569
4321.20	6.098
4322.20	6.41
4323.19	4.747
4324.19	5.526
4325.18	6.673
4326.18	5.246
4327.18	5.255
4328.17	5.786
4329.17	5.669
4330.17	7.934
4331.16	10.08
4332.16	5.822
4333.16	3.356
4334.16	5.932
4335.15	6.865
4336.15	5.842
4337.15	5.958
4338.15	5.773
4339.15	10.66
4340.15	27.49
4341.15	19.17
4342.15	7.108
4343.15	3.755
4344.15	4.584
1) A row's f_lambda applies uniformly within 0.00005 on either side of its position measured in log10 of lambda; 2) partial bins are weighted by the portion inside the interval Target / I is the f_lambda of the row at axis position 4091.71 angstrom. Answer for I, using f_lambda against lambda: 6.699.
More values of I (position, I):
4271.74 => 5.473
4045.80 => 7.904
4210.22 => 7.557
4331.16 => 10.08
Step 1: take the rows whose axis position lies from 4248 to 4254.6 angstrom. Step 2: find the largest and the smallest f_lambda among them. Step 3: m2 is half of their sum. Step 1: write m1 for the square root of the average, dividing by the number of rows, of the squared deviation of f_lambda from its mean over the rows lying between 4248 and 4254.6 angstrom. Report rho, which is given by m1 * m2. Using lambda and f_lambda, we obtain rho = 5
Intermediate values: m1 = 0.7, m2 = 6.6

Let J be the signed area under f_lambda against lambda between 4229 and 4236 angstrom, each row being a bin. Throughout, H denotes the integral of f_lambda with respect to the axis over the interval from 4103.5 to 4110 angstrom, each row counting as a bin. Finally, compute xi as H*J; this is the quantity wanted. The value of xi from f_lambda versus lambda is 1537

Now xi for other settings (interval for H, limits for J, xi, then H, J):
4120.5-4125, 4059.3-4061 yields 359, 29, 12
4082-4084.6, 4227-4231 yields 434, 17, 26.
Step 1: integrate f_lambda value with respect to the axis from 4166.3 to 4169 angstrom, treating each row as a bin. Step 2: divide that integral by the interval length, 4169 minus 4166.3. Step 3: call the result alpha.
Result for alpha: 7.7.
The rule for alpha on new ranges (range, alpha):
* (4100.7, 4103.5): 10.4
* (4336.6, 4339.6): 7.4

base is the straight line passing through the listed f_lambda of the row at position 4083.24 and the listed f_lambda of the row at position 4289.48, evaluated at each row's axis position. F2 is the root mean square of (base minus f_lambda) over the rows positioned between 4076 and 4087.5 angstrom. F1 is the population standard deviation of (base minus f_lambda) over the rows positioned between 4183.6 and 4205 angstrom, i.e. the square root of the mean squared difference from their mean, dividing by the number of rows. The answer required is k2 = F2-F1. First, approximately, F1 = 0.98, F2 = 1.1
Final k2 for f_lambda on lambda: 0.1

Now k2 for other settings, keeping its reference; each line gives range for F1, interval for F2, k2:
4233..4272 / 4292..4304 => 0.7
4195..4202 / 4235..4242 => 0.4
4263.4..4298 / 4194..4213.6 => 0.5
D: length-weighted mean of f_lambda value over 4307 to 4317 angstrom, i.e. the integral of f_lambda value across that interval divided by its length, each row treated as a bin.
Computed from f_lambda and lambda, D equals 6.23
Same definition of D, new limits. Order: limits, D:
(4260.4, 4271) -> 6.88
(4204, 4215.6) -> 6.80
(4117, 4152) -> 6.83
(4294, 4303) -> 6.71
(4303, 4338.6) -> 6.14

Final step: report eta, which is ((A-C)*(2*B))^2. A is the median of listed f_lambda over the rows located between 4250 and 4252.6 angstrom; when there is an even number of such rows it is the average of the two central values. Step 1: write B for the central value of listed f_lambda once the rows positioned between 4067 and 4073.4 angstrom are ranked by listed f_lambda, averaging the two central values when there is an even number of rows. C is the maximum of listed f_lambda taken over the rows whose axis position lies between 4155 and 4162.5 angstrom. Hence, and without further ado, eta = 78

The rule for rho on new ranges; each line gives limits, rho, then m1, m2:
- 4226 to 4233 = 8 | 1.3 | 6.3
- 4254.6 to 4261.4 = 6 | 1.0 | 5.7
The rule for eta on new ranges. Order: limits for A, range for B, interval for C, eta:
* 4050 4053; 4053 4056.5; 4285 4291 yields 15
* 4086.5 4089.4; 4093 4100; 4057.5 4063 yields 88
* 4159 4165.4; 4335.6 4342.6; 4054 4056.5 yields 266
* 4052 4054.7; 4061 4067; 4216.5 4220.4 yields 170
